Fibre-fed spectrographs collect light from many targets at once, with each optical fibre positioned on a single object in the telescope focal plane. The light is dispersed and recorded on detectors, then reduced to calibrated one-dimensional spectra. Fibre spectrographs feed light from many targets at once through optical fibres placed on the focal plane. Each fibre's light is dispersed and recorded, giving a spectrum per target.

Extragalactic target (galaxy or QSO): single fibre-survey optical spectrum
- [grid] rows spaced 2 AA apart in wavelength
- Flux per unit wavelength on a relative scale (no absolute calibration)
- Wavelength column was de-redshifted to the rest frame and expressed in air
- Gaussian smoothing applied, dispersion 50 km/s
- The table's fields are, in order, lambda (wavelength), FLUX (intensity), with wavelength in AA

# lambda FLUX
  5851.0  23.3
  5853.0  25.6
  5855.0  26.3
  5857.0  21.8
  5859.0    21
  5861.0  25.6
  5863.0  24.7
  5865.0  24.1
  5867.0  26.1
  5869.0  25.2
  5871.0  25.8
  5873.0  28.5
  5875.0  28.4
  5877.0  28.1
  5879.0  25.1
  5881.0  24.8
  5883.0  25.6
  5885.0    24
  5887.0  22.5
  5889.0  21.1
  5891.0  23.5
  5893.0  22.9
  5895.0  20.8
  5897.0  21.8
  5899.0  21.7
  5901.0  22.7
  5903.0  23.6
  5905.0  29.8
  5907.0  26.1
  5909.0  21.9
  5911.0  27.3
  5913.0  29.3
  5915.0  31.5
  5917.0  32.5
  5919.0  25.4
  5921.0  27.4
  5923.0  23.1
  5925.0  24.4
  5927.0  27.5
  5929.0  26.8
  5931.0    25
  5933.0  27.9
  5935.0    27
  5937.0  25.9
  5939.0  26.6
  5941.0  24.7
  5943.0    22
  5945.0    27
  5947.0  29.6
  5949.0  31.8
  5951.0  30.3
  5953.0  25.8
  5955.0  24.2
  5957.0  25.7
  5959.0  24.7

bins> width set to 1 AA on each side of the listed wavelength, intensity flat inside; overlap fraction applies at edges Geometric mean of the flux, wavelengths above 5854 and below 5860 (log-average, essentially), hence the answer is 22.9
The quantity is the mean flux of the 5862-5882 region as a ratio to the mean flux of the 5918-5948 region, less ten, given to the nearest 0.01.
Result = -9.00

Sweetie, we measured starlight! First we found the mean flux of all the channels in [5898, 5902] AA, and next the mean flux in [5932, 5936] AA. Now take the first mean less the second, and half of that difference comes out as -2.6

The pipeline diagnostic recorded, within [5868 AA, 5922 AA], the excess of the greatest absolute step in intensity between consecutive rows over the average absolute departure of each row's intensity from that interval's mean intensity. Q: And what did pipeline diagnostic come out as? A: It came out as 4.5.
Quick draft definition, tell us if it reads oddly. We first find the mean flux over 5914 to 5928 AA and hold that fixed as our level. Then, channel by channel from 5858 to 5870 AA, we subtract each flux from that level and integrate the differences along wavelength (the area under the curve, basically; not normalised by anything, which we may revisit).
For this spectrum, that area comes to 35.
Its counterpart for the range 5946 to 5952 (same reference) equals -19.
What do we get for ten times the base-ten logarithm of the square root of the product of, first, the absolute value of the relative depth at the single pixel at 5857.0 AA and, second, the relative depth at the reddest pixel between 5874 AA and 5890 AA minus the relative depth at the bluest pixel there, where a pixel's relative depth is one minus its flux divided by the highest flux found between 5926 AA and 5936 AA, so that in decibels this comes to -6.2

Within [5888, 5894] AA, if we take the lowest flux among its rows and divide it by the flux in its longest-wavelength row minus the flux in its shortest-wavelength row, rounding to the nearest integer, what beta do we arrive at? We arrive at 12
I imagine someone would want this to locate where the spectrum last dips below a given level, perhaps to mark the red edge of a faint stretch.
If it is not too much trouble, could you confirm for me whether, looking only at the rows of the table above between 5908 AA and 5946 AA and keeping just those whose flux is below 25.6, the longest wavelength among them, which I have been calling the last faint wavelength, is 5943.0 AA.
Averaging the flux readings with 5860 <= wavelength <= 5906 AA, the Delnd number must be 24.6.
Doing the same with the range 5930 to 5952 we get 27.1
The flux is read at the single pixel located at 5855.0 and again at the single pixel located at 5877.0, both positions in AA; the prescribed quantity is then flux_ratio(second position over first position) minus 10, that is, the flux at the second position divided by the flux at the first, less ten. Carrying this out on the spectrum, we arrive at -8.93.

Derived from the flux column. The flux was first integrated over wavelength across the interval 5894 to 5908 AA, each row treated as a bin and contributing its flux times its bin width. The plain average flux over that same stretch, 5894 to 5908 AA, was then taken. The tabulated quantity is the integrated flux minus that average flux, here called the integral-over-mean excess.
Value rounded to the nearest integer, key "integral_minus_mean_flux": 309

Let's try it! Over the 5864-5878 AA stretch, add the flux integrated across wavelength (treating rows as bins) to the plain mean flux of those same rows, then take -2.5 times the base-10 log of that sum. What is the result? -6.5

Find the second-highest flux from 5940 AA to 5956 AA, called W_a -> 30.3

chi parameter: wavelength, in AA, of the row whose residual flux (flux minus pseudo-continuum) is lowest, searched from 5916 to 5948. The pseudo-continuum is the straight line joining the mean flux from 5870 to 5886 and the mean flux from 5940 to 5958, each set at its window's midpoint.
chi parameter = 5943.0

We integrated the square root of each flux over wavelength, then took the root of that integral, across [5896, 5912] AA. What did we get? 8.88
